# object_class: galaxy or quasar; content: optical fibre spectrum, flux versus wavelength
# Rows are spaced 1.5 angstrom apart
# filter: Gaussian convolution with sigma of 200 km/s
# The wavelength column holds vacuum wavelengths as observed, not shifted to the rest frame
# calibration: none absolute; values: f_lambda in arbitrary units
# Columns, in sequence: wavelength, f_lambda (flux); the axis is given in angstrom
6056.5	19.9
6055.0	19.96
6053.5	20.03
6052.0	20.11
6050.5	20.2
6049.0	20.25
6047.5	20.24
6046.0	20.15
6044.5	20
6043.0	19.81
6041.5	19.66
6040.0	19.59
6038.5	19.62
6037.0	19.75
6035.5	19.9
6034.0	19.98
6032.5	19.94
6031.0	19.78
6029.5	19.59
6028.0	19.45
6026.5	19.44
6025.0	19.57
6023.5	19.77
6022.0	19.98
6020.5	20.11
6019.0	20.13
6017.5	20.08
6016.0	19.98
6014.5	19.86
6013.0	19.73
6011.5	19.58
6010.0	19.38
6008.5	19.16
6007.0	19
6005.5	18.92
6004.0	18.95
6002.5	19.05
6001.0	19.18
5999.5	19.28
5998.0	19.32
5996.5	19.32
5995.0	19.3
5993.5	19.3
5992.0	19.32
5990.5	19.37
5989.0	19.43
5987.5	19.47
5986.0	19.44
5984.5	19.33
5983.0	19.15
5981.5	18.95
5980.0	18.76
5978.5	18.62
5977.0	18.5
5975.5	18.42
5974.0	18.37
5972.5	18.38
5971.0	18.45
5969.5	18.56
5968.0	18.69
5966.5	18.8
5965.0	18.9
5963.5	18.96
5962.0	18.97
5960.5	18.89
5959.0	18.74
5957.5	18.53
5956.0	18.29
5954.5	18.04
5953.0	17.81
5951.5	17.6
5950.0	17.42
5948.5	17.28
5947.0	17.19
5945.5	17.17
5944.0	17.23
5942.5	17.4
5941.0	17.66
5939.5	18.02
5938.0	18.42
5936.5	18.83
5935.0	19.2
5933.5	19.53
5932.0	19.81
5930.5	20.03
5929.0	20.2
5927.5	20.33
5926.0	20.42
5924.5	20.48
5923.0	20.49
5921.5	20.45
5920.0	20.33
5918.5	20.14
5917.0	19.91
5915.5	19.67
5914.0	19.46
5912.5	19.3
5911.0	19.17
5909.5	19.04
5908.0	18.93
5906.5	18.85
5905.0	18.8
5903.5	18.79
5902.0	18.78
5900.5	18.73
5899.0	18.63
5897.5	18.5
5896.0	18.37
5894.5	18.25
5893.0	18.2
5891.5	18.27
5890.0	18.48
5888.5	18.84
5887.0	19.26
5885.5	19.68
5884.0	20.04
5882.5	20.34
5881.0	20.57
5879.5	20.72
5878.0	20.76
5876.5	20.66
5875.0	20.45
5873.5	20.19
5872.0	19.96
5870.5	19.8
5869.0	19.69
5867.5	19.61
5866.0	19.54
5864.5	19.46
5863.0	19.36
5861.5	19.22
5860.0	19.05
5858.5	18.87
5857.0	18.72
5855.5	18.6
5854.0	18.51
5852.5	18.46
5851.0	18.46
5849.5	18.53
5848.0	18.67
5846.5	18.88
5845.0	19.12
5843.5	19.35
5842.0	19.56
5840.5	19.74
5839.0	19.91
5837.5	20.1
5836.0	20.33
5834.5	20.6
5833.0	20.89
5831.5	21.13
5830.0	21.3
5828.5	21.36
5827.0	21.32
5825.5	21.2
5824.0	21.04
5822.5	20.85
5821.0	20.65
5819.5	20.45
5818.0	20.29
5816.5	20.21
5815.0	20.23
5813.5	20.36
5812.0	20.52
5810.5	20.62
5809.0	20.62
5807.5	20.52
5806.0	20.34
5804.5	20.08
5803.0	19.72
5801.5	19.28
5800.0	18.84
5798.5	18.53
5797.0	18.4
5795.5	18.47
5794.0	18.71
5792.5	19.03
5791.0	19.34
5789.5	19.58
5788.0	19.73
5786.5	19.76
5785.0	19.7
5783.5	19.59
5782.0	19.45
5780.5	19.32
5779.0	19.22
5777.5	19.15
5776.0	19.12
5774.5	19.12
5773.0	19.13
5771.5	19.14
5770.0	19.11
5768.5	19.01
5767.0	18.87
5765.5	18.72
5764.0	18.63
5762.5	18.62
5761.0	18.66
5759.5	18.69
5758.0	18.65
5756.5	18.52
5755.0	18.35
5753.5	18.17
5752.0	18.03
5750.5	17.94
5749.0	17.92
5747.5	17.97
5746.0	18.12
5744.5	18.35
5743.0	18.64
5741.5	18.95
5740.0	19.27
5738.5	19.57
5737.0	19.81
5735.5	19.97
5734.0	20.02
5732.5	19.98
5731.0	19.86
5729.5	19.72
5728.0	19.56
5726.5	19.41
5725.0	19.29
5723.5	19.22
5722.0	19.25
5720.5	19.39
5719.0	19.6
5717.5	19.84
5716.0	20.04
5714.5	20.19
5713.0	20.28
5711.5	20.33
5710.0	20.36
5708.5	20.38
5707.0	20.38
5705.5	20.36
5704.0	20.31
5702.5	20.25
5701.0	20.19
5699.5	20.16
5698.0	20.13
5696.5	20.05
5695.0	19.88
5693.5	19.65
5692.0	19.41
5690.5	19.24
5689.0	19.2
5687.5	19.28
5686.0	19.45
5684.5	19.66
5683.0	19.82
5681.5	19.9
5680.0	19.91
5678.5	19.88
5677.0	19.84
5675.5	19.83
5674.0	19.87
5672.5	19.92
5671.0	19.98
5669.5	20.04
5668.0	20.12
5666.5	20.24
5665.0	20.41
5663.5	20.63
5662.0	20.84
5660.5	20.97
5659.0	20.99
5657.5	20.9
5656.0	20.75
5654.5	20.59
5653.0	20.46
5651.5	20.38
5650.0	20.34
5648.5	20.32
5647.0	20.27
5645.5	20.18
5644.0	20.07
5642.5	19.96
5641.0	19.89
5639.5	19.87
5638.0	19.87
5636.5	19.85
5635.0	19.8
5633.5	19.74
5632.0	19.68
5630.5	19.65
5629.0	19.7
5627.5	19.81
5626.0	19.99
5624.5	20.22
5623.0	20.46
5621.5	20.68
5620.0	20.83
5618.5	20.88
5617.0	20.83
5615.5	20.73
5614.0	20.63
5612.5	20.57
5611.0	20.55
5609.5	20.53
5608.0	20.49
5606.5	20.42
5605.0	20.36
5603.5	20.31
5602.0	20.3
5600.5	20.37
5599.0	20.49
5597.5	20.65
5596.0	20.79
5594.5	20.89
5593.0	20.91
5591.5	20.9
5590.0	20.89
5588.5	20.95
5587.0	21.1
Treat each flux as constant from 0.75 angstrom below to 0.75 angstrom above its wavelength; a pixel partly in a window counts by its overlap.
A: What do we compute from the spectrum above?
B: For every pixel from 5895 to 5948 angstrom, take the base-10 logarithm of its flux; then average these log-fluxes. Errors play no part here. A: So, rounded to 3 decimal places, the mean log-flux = 1.280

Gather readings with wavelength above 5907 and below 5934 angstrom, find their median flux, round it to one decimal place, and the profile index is 20.0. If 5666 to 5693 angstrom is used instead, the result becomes 19.9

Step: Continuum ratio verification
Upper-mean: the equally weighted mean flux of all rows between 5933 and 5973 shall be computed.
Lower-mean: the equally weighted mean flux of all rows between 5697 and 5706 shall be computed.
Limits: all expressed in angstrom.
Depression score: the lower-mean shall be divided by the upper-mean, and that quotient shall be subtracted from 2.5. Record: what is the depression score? 1.39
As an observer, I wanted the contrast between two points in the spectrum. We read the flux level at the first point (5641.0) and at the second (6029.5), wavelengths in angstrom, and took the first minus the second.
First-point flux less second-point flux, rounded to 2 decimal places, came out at 0.30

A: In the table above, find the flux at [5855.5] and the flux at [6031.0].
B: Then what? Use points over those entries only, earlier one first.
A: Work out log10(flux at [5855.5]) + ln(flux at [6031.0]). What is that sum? 4.25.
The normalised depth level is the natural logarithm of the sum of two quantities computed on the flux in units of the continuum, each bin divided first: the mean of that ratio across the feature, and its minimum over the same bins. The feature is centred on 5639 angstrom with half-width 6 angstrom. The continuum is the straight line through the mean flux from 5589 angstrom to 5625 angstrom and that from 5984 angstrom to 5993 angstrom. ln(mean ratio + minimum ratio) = 0.658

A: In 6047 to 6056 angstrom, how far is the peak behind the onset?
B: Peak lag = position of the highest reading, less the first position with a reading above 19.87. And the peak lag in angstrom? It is 1.5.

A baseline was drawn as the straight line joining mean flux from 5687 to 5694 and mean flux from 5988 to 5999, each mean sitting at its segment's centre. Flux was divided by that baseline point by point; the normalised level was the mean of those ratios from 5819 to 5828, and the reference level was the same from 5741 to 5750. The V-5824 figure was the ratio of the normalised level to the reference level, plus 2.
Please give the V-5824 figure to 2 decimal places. 3.14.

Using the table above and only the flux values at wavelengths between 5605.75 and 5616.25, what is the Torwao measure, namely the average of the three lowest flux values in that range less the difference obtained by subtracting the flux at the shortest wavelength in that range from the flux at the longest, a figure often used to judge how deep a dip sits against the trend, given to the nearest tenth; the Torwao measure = 20.2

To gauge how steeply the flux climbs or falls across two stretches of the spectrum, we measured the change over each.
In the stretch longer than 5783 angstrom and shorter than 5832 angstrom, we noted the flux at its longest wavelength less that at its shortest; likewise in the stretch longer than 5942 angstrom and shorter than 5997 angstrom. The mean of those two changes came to 1.7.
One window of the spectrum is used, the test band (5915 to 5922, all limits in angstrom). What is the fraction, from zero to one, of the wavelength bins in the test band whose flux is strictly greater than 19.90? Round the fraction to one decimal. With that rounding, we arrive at 0.8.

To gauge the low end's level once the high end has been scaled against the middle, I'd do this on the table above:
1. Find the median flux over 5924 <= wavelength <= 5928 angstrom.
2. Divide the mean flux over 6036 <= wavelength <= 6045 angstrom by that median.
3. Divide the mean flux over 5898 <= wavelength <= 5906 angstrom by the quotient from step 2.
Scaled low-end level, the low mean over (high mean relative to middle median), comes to 19.4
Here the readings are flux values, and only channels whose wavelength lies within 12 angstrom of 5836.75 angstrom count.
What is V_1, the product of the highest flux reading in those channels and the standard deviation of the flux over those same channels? 19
